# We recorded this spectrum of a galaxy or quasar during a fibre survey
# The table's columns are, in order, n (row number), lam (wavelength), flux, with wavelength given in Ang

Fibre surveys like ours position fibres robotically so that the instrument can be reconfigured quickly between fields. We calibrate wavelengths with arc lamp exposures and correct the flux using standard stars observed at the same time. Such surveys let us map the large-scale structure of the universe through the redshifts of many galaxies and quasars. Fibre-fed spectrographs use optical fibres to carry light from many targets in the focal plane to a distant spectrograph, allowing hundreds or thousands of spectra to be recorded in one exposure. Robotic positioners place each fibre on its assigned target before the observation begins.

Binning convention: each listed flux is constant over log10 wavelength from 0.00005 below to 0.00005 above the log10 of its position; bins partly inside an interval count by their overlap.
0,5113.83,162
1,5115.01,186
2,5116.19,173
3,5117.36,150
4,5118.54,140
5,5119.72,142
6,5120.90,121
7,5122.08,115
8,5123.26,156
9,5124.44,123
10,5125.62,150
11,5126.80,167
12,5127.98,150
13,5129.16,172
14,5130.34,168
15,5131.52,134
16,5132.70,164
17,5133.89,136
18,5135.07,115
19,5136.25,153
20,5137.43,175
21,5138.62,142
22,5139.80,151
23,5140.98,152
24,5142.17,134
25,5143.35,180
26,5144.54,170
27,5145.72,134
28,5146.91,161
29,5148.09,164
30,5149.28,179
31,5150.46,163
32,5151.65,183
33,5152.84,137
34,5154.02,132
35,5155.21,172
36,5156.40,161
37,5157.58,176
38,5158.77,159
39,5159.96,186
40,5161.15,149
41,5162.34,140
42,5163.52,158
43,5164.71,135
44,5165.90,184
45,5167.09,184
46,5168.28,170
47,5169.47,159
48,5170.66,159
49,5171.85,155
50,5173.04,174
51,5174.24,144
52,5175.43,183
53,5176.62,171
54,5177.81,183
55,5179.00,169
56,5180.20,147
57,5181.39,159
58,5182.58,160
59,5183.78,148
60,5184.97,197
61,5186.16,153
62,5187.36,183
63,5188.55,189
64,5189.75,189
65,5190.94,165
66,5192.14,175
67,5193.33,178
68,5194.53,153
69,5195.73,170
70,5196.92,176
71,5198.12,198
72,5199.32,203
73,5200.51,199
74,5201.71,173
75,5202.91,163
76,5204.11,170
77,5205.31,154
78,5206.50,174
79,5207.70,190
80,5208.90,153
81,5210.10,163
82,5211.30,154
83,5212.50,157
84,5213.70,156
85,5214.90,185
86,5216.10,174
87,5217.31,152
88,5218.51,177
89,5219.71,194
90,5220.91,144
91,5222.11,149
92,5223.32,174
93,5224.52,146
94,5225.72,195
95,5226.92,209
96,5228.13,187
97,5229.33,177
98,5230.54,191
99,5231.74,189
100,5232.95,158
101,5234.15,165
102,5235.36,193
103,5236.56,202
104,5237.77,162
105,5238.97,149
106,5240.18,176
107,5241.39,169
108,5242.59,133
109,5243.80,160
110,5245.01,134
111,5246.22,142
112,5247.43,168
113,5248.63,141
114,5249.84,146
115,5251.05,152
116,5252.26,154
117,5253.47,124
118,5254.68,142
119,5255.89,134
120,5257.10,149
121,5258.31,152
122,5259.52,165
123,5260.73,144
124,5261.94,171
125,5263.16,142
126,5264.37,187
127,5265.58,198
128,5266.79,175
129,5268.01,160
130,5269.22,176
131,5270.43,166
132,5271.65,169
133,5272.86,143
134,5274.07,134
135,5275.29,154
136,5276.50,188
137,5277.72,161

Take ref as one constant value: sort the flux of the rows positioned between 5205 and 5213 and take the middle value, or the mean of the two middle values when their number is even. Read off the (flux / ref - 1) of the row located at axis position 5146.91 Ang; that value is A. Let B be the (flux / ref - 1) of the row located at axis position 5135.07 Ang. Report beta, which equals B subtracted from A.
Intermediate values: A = 0.03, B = -0.27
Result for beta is 0.29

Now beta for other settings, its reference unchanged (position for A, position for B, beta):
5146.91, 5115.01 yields -0.16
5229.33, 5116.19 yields 0.03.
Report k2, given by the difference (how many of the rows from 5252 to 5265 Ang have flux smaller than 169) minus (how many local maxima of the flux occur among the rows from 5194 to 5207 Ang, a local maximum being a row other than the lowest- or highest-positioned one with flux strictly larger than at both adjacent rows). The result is 7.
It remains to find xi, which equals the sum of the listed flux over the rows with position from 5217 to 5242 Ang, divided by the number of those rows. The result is 174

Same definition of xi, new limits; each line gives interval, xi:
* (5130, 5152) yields 156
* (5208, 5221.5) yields 164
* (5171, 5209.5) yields 172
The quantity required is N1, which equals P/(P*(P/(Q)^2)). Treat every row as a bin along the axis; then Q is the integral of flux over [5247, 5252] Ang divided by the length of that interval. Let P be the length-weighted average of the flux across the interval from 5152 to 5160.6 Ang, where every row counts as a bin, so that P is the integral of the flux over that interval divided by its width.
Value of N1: 143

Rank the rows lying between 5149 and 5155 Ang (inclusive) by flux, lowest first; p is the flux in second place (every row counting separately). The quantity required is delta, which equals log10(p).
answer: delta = 2.14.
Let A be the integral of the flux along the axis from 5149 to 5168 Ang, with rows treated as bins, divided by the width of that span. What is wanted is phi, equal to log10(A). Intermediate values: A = 162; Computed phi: 2.21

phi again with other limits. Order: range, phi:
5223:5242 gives 2.25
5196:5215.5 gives 2.24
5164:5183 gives 2.22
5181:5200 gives 2.24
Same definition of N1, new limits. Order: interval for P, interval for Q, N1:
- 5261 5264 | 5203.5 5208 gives 186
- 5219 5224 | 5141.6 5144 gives 150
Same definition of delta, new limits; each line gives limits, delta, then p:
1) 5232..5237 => 2.22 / 165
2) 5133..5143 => 2.13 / 134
